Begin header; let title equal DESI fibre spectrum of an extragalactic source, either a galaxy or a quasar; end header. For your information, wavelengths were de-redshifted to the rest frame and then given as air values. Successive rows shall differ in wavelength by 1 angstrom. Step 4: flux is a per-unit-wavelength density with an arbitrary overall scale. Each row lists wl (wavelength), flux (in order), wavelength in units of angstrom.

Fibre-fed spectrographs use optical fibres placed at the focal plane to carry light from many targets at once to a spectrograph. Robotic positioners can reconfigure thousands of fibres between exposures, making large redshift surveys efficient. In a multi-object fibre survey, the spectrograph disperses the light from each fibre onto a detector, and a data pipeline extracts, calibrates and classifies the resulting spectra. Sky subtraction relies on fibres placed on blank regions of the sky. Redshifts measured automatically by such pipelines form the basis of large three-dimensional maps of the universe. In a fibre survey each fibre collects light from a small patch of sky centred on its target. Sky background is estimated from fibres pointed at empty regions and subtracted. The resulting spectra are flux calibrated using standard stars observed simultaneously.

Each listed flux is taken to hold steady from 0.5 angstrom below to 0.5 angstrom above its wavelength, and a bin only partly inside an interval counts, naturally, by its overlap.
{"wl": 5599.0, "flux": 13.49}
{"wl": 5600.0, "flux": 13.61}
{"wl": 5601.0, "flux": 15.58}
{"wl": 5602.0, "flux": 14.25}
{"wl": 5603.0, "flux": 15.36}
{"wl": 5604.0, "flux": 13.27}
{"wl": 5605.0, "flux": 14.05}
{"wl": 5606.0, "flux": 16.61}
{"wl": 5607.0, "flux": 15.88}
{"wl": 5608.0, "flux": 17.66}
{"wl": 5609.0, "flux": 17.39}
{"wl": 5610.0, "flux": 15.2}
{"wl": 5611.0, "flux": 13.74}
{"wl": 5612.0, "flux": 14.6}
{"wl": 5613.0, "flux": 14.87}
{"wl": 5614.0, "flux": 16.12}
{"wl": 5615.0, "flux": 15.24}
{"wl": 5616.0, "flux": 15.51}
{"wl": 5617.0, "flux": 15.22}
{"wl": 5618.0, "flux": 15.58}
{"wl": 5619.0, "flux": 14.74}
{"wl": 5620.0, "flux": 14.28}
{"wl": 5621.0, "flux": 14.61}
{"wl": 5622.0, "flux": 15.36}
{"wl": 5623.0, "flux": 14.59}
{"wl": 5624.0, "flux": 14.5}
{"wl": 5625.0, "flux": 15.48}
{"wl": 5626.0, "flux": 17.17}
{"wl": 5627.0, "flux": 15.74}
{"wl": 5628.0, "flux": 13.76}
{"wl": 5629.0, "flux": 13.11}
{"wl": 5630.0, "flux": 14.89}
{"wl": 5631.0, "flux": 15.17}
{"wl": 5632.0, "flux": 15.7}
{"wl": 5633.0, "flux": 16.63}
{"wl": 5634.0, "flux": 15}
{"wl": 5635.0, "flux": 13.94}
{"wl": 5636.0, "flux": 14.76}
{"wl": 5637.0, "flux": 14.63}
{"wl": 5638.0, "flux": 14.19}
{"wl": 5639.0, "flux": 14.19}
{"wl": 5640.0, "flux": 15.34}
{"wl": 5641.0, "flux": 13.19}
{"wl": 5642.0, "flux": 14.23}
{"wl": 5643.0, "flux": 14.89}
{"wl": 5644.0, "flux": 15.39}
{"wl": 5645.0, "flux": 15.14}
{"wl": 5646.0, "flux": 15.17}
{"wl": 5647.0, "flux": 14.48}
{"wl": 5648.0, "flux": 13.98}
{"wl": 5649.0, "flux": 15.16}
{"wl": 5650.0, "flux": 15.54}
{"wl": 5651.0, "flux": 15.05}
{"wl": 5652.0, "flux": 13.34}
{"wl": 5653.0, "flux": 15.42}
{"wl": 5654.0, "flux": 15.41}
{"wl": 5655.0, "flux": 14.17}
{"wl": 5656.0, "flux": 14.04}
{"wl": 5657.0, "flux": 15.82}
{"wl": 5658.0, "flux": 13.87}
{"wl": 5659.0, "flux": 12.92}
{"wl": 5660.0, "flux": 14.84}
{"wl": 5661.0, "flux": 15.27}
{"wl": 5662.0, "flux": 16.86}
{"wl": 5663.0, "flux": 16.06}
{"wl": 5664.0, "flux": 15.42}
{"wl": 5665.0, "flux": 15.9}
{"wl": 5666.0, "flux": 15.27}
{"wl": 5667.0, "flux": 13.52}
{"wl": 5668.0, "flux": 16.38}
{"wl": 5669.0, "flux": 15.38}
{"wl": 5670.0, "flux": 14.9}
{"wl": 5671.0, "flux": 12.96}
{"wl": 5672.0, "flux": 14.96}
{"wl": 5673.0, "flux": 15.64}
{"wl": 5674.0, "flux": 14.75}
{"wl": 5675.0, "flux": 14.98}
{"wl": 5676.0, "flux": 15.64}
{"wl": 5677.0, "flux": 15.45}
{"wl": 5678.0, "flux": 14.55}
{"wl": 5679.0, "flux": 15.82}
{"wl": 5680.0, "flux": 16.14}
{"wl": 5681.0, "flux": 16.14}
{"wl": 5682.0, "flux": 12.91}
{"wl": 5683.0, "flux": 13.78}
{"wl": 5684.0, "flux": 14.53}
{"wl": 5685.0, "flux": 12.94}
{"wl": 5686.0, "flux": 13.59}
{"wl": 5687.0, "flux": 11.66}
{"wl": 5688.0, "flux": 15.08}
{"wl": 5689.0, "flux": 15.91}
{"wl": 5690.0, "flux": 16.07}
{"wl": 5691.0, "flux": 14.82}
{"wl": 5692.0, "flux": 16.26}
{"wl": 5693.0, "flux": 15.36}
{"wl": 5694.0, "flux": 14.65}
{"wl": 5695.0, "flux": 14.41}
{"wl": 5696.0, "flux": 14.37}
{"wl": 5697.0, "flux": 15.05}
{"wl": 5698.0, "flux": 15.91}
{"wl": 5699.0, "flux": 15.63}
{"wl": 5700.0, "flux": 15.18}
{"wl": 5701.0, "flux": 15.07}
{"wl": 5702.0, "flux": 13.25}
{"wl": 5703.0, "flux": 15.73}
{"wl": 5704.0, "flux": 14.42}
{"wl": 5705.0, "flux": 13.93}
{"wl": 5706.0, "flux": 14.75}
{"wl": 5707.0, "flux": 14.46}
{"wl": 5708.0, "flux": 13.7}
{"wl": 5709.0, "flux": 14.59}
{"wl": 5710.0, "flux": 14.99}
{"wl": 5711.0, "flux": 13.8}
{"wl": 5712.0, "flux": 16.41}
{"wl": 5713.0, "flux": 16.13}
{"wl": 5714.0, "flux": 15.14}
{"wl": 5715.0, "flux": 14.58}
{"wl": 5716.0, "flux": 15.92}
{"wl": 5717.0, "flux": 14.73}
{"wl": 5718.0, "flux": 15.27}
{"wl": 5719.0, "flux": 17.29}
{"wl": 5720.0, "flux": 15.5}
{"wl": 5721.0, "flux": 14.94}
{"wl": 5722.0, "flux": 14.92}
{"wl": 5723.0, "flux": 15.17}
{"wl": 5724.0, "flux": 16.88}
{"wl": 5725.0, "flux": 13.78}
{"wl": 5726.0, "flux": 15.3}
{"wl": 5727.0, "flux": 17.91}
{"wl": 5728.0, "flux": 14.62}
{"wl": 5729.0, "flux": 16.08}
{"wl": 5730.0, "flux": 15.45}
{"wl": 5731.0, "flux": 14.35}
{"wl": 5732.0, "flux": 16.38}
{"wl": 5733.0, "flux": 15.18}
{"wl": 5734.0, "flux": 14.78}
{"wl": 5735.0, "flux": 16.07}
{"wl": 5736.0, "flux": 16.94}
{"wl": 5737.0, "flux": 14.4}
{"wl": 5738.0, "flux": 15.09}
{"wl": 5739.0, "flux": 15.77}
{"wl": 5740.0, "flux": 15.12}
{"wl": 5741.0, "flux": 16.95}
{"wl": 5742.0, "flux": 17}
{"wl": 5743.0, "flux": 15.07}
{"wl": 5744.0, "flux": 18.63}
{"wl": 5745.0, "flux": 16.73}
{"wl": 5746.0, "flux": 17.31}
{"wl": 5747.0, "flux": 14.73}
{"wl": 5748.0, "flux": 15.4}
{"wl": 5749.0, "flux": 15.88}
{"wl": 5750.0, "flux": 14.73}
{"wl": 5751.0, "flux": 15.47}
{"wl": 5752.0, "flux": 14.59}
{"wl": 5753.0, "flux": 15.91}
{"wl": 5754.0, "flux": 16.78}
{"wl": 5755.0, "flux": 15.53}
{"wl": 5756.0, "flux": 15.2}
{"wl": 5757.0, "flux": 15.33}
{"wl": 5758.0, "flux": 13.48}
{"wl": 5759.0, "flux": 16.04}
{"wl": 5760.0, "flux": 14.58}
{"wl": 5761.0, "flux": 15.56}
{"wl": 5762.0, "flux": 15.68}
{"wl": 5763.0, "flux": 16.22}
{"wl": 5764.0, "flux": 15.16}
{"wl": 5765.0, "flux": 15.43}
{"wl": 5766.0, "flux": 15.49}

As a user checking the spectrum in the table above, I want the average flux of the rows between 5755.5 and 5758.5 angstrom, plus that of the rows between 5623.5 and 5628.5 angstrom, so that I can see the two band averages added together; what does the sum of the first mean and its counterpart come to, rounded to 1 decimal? 30.0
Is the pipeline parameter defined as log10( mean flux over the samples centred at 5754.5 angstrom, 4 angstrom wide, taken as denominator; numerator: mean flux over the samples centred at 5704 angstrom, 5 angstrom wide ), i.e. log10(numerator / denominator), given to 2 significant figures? -0.041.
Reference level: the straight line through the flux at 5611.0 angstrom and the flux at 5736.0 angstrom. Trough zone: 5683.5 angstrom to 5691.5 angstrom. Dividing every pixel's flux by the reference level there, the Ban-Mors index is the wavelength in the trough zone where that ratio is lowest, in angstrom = 5687.0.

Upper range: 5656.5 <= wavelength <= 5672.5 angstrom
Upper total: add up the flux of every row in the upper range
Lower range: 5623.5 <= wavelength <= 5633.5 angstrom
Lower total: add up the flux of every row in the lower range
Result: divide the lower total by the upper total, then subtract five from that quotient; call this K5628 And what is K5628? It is -4.4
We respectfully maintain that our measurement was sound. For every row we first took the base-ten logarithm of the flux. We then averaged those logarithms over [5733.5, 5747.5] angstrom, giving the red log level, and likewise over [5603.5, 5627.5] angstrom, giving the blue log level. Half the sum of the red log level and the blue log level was 1.19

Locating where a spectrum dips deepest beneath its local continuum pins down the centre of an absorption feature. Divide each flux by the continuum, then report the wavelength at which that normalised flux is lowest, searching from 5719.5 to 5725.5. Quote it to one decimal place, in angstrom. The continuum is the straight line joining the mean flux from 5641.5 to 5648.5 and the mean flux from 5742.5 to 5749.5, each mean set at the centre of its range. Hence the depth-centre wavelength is 5725.0 angstrom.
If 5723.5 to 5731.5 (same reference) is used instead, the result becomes 5725.0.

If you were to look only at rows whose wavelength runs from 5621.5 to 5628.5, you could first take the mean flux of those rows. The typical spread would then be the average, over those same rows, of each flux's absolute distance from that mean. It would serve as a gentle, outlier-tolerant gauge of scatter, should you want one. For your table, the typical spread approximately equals 0.81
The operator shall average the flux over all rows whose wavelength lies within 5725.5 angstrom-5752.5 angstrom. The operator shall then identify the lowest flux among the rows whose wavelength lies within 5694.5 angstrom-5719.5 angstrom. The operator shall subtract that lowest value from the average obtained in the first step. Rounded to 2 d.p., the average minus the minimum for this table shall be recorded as 2.53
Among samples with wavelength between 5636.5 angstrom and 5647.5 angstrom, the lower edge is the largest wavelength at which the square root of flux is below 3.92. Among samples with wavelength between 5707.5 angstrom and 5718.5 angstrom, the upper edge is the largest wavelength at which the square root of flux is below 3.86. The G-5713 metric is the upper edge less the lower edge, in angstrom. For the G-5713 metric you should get 70 angstrom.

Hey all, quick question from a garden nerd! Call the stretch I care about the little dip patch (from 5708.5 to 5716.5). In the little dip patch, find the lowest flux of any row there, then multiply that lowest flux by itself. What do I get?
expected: 190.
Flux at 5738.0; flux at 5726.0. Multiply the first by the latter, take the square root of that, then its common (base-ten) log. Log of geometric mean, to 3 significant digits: 1.18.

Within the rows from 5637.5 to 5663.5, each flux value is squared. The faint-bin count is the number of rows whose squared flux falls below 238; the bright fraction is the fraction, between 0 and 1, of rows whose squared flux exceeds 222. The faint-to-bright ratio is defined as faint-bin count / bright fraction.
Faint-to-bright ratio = 44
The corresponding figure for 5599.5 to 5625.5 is 32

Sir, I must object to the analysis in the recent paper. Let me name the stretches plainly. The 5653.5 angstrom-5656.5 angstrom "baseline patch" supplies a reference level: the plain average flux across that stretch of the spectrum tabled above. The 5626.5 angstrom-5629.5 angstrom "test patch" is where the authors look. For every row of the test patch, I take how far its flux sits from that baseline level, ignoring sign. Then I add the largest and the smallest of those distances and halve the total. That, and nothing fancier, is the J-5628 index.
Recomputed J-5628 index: 1.1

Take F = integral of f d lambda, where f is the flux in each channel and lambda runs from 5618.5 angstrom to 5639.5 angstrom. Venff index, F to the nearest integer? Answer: 312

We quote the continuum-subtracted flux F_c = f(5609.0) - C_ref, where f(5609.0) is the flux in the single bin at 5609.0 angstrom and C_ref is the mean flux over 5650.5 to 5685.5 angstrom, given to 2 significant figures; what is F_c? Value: 2.5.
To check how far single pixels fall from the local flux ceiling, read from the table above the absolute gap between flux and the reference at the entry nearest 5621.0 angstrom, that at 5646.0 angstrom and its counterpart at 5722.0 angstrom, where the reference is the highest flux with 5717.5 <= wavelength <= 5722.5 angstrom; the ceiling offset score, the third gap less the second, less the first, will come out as -2.4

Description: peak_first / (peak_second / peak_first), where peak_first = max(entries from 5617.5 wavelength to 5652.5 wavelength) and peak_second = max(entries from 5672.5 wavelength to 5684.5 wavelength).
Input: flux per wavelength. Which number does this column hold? 18.3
